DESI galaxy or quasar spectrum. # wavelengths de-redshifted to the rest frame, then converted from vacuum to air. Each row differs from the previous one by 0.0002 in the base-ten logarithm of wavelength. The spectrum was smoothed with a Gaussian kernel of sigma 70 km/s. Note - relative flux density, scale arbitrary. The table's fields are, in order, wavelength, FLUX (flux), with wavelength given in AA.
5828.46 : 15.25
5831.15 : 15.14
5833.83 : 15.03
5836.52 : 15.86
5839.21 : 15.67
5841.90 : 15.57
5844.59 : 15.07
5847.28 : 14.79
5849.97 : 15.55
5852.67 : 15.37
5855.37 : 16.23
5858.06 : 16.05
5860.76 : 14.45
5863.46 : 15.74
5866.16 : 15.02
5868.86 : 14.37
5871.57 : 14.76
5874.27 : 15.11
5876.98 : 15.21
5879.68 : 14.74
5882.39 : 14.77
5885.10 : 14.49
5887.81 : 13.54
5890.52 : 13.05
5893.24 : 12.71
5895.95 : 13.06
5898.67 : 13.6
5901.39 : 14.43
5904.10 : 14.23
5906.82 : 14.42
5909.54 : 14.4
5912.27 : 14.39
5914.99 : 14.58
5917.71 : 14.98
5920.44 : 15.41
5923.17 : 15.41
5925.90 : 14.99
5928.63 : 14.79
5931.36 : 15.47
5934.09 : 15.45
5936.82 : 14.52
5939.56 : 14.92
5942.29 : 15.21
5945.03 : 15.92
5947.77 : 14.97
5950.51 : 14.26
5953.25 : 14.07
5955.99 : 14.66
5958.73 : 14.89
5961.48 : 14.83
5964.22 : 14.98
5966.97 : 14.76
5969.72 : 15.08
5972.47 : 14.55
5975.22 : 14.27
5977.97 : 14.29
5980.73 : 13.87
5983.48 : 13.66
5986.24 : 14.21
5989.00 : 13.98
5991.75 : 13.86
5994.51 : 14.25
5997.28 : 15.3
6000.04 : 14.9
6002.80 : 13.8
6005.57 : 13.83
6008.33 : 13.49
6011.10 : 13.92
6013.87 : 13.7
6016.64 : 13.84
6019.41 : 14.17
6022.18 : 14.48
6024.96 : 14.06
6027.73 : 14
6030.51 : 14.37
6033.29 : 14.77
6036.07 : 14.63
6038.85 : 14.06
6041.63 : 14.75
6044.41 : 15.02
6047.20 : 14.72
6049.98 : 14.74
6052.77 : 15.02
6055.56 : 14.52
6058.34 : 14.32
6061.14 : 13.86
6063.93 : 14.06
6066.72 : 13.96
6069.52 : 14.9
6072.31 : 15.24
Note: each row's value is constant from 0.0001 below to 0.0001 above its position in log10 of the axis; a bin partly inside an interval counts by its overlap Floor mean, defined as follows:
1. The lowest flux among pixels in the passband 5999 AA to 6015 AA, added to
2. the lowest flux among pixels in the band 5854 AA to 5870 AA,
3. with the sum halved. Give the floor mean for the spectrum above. 13.9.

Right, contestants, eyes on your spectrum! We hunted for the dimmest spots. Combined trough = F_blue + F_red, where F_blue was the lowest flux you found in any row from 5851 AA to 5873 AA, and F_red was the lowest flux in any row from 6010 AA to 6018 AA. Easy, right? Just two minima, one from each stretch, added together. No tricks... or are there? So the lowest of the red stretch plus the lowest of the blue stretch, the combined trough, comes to 28.1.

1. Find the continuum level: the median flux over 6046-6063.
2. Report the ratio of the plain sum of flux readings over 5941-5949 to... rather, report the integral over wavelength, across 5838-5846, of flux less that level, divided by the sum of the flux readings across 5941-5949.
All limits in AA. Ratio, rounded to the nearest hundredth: 0.14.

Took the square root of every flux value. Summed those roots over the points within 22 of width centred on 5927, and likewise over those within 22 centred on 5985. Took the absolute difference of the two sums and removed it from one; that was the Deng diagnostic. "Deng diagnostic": -0.1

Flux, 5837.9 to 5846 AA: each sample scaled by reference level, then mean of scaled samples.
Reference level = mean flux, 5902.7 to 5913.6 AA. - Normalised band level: 1.07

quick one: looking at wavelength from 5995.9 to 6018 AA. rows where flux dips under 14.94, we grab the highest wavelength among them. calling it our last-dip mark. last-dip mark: 6016.64 AA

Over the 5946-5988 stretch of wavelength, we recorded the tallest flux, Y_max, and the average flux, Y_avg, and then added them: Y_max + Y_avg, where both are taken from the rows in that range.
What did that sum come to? 29.6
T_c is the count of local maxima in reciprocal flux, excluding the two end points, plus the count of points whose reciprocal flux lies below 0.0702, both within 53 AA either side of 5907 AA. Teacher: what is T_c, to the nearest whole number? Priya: 41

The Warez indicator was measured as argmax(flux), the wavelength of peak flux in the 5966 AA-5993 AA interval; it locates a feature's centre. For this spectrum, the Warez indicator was 5969.72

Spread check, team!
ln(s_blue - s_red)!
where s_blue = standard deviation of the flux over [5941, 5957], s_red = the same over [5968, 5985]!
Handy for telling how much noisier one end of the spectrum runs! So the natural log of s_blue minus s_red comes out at -1.8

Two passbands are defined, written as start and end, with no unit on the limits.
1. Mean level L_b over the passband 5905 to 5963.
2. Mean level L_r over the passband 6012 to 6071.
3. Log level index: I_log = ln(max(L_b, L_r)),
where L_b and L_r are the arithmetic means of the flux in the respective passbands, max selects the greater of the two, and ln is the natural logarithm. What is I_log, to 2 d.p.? 2.70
